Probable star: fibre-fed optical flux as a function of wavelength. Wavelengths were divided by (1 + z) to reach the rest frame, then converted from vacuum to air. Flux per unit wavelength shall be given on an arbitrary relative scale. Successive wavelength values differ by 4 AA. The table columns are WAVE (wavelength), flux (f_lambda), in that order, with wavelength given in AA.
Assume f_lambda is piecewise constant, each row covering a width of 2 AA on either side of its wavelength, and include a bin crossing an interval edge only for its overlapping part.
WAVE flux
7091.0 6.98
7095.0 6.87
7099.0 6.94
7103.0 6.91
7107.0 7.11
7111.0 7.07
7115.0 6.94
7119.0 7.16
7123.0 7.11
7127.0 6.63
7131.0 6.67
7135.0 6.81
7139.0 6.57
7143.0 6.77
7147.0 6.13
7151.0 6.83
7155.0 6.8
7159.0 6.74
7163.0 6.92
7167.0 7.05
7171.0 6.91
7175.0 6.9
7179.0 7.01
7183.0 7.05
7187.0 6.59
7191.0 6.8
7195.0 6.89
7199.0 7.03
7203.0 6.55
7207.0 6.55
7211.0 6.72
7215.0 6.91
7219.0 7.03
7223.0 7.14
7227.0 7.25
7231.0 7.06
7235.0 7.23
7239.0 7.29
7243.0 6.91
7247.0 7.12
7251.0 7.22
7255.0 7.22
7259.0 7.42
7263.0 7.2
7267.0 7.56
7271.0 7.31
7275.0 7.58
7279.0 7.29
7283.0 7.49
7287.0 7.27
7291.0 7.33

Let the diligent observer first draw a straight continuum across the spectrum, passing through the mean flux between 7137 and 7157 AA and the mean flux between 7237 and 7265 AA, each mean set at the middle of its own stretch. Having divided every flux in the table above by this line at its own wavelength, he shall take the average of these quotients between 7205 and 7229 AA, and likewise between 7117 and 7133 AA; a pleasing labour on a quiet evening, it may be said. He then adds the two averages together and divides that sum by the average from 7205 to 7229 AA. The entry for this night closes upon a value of 2.07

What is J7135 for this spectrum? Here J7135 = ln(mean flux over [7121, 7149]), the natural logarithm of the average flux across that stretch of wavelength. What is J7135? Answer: 1.90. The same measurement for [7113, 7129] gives 1.94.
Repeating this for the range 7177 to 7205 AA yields 1.92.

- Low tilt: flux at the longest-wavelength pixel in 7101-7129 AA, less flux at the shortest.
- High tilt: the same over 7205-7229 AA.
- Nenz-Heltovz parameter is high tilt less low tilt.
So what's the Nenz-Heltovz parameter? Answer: 0.98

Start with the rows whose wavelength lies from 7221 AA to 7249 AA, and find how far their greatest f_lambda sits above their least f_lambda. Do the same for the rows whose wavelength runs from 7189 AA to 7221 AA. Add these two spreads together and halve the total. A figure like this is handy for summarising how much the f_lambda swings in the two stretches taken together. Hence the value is 0.4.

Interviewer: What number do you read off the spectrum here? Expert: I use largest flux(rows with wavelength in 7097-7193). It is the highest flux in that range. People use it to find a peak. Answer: 7.16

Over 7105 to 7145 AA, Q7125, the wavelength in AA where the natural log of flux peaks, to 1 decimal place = 7119.0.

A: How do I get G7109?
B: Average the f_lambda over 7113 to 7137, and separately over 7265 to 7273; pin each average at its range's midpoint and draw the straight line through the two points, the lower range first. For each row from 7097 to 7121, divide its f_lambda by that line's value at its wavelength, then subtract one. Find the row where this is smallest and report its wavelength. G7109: 7115.0 AA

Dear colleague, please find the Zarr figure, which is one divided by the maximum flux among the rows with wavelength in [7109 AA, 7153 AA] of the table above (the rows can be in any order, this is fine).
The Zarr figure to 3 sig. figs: 0.140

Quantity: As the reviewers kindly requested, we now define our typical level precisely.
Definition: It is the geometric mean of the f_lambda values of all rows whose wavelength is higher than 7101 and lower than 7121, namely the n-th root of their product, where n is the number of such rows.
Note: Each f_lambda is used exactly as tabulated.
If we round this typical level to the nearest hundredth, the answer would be 7.04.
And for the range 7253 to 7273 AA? 7.34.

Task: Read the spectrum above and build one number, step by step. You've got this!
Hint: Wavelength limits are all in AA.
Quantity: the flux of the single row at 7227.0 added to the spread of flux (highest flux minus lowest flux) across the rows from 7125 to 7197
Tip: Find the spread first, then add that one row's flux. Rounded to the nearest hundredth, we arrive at 8.17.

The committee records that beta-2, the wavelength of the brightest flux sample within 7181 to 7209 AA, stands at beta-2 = 7183.0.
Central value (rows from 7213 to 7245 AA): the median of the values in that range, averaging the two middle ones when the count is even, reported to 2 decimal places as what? 7.10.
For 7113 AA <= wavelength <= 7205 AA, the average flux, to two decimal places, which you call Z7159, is 6.82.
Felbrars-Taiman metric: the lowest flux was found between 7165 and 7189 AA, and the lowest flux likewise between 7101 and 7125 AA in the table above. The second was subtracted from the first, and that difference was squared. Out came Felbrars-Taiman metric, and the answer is 0.10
